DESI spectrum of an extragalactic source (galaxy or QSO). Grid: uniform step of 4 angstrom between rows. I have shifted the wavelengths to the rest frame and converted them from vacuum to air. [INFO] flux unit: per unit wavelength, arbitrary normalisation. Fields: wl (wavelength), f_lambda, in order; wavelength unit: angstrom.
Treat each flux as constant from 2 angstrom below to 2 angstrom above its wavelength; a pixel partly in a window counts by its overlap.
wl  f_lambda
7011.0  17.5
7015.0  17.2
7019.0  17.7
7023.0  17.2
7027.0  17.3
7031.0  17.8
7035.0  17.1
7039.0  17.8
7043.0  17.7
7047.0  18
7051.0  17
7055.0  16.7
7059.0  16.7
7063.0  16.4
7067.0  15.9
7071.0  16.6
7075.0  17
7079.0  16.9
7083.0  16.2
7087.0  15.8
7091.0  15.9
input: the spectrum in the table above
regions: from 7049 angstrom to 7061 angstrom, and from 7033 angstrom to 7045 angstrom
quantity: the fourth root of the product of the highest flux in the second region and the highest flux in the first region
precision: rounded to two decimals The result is 4.17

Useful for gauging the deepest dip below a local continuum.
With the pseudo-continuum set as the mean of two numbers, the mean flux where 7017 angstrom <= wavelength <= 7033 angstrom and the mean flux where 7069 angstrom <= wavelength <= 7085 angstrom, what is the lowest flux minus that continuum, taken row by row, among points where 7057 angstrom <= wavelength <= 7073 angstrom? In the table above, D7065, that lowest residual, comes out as -1.2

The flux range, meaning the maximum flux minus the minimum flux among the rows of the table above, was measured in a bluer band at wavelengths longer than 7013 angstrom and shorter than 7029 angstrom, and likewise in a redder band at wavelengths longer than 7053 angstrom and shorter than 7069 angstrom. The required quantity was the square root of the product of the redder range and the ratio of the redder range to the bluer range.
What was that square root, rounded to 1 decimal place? 1.1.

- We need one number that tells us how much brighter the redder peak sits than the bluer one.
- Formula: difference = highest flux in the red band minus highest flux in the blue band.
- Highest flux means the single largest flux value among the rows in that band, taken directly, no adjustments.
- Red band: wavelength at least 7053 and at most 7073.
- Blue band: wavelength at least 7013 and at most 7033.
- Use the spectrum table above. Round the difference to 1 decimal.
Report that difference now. -1.1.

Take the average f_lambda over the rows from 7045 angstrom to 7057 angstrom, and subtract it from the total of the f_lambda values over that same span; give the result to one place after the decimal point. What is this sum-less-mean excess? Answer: 34.5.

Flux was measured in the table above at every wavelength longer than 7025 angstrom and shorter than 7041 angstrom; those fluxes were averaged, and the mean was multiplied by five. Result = 87.5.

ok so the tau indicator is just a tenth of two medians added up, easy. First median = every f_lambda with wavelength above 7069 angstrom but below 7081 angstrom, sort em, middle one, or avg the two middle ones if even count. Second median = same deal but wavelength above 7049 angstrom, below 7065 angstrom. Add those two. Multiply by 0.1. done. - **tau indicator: 3.36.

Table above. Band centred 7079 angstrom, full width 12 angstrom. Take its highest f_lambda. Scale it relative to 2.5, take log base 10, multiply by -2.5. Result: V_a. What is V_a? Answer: -2.08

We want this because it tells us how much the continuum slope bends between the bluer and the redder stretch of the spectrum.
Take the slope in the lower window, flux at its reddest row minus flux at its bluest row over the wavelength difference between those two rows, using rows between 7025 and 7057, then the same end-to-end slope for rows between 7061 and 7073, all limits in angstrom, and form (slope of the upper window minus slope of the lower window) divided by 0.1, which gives 0.5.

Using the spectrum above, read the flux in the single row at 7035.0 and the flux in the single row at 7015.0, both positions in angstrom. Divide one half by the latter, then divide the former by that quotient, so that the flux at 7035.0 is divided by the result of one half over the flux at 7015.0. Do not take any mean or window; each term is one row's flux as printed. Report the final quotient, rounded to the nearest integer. 588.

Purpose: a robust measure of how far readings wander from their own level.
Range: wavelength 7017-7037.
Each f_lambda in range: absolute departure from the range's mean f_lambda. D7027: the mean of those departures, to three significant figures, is 0.264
